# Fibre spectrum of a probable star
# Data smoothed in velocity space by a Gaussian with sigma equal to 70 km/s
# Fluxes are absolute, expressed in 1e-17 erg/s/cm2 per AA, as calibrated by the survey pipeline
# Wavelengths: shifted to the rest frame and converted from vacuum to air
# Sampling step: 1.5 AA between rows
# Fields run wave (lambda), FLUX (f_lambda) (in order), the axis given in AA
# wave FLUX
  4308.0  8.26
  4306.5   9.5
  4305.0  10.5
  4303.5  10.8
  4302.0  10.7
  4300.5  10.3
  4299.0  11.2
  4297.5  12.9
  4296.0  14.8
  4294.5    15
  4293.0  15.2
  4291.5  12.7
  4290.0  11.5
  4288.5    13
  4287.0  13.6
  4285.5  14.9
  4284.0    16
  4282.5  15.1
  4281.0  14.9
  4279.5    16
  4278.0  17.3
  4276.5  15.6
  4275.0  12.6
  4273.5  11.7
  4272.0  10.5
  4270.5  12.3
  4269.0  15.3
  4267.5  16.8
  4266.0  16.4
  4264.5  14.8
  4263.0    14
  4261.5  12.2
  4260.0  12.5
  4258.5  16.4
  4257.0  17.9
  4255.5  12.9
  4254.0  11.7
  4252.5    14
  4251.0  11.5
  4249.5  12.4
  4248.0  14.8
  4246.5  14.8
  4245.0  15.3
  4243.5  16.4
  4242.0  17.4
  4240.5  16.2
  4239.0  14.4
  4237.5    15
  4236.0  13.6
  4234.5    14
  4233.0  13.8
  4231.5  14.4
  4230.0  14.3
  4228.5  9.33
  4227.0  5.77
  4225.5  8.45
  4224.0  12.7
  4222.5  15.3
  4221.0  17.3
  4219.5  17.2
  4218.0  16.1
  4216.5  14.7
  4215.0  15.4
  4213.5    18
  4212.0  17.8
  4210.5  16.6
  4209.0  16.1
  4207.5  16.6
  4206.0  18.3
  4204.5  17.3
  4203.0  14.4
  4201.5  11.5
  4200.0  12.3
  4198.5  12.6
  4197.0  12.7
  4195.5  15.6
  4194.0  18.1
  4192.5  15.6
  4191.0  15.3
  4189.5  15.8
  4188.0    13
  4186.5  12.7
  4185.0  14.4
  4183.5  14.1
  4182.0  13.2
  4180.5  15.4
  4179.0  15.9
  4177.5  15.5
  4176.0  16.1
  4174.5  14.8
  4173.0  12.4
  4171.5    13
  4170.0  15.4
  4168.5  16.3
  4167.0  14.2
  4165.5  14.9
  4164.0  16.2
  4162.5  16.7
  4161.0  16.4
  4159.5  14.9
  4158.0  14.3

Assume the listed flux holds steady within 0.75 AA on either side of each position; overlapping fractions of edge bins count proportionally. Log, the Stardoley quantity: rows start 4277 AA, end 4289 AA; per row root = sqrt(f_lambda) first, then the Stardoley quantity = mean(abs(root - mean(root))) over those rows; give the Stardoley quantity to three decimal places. 0.129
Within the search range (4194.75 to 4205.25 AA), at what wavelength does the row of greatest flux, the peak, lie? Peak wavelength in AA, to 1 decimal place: 4204.5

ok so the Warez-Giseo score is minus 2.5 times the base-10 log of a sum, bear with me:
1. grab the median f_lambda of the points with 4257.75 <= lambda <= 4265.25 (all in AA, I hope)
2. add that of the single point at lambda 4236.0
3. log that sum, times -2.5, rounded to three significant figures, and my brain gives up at -3.60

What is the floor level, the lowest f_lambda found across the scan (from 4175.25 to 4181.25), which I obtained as 15.4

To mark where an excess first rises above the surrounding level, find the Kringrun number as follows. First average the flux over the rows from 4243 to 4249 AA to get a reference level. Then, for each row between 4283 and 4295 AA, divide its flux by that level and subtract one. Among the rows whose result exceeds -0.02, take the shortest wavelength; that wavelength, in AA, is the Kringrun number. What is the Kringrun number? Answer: 4284.0 AA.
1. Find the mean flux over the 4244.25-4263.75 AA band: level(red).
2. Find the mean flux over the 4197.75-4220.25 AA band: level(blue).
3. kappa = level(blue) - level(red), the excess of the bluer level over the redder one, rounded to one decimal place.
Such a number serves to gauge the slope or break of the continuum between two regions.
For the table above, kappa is 1.8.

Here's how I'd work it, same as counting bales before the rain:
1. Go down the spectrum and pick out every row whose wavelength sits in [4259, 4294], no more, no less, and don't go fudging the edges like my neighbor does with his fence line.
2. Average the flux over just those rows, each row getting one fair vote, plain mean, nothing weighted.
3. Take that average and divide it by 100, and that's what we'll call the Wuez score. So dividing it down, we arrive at 0.141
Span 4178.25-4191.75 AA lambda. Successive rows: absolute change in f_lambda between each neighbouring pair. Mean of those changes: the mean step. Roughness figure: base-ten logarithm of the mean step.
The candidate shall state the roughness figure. 0.06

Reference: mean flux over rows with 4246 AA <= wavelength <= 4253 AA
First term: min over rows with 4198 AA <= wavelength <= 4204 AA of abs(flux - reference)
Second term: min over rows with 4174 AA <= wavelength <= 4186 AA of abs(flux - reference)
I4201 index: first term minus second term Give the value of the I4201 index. 0.60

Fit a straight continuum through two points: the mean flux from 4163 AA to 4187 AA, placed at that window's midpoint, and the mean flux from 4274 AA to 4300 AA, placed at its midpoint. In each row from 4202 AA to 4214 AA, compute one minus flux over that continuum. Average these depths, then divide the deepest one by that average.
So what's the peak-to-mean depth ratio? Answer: -0.1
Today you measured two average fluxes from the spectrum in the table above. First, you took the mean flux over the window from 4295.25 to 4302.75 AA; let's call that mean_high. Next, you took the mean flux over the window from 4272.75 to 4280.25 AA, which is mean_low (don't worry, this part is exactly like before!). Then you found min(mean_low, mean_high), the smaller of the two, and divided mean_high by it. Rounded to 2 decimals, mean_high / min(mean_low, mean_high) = 1.00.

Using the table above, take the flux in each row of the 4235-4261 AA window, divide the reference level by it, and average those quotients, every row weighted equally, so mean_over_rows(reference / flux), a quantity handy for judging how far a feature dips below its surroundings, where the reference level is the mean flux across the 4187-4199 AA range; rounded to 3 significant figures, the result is 1.04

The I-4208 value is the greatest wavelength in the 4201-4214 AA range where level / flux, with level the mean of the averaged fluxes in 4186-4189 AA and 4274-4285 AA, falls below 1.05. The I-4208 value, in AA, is 4213.5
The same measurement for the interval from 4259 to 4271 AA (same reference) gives 4269.0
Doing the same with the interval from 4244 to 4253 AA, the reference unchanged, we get 4252.5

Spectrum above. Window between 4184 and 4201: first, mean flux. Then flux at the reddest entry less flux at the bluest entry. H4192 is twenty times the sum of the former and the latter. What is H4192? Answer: 245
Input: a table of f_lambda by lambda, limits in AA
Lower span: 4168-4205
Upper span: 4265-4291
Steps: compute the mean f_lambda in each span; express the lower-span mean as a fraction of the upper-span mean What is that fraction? 1.01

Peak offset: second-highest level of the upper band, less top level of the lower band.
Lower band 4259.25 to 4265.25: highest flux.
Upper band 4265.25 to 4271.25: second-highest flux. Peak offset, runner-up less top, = 1.6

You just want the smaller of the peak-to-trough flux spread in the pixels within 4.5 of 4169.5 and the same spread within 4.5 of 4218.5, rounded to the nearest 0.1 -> 2.6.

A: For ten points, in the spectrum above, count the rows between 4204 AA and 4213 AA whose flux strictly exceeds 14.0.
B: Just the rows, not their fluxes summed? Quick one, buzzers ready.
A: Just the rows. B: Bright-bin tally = 6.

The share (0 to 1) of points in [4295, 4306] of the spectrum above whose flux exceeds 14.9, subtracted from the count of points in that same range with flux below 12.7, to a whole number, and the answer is 5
